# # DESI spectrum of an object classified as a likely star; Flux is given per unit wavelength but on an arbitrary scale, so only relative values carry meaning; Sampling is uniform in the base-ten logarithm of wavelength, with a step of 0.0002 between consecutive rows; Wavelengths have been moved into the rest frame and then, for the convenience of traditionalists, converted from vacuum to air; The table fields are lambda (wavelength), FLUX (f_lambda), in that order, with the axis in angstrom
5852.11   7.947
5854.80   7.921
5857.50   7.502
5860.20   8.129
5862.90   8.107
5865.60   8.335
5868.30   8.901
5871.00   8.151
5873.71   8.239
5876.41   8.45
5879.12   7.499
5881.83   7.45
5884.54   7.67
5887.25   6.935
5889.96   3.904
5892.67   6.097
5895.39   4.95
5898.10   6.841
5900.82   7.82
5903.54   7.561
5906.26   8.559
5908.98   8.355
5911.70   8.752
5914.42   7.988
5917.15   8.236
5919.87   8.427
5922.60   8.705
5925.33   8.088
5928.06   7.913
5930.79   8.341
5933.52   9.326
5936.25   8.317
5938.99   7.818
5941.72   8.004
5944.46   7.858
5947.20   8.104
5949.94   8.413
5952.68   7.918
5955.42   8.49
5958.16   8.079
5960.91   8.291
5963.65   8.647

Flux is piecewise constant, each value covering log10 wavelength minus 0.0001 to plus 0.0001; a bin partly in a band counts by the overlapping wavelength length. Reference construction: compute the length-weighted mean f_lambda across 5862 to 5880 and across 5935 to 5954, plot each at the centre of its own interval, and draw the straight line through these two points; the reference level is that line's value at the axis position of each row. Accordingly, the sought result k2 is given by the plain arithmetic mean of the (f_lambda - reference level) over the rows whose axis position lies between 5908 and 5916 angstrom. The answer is 0.2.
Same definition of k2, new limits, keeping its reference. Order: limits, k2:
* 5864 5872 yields 0.2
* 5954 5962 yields 0.3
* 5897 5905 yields -0.8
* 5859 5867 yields -0.1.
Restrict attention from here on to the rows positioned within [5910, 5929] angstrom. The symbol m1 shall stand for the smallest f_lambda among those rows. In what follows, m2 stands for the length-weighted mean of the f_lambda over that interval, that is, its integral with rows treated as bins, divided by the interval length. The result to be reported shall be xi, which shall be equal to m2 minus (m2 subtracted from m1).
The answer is 8.7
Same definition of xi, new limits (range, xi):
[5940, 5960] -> 8.4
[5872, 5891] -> 10.6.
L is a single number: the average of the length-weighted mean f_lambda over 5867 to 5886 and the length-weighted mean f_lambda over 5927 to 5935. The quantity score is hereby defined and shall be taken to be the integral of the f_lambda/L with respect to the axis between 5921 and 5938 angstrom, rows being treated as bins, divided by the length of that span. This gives 1.02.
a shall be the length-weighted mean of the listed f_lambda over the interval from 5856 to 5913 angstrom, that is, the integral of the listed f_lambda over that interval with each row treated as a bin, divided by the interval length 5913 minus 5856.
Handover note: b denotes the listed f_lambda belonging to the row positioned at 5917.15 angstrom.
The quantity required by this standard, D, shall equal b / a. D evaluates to 1.09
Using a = 7.5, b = 8.236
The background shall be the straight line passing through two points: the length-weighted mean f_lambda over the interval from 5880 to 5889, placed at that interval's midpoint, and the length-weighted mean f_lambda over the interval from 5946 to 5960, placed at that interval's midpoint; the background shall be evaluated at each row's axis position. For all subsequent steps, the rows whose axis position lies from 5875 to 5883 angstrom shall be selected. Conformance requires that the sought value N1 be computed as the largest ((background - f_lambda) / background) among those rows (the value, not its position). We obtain -0.04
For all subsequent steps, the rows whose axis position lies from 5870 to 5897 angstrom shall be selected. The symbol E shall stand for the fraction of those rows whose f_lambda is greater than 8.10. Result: 0.30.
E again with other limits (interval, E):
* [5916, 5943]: 0.60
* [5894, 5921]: 0.50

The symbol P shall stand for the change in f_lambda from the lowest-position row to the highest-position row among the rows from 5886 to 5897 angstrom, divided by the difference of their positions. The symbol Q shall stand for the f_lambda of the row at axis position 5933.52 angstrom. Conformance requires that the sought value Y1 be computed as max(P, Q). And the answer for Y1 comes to 9.33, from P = -0.24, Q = 9.326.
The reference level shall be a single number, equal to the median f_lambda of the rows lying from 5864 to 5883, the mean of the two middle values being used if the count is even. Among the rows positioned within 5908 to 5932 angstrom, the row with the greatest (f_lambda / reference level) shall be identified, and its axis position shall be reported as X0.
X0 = 5911.70 angstrom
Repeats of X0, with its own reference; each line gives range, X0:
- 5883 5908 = 5906.26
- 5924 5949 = 5933.52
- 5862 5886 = 5868.30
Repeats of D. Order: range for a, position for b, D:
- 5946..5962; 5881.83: 0.91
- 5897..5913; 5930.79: 1.04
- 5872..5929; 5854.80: 1.05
